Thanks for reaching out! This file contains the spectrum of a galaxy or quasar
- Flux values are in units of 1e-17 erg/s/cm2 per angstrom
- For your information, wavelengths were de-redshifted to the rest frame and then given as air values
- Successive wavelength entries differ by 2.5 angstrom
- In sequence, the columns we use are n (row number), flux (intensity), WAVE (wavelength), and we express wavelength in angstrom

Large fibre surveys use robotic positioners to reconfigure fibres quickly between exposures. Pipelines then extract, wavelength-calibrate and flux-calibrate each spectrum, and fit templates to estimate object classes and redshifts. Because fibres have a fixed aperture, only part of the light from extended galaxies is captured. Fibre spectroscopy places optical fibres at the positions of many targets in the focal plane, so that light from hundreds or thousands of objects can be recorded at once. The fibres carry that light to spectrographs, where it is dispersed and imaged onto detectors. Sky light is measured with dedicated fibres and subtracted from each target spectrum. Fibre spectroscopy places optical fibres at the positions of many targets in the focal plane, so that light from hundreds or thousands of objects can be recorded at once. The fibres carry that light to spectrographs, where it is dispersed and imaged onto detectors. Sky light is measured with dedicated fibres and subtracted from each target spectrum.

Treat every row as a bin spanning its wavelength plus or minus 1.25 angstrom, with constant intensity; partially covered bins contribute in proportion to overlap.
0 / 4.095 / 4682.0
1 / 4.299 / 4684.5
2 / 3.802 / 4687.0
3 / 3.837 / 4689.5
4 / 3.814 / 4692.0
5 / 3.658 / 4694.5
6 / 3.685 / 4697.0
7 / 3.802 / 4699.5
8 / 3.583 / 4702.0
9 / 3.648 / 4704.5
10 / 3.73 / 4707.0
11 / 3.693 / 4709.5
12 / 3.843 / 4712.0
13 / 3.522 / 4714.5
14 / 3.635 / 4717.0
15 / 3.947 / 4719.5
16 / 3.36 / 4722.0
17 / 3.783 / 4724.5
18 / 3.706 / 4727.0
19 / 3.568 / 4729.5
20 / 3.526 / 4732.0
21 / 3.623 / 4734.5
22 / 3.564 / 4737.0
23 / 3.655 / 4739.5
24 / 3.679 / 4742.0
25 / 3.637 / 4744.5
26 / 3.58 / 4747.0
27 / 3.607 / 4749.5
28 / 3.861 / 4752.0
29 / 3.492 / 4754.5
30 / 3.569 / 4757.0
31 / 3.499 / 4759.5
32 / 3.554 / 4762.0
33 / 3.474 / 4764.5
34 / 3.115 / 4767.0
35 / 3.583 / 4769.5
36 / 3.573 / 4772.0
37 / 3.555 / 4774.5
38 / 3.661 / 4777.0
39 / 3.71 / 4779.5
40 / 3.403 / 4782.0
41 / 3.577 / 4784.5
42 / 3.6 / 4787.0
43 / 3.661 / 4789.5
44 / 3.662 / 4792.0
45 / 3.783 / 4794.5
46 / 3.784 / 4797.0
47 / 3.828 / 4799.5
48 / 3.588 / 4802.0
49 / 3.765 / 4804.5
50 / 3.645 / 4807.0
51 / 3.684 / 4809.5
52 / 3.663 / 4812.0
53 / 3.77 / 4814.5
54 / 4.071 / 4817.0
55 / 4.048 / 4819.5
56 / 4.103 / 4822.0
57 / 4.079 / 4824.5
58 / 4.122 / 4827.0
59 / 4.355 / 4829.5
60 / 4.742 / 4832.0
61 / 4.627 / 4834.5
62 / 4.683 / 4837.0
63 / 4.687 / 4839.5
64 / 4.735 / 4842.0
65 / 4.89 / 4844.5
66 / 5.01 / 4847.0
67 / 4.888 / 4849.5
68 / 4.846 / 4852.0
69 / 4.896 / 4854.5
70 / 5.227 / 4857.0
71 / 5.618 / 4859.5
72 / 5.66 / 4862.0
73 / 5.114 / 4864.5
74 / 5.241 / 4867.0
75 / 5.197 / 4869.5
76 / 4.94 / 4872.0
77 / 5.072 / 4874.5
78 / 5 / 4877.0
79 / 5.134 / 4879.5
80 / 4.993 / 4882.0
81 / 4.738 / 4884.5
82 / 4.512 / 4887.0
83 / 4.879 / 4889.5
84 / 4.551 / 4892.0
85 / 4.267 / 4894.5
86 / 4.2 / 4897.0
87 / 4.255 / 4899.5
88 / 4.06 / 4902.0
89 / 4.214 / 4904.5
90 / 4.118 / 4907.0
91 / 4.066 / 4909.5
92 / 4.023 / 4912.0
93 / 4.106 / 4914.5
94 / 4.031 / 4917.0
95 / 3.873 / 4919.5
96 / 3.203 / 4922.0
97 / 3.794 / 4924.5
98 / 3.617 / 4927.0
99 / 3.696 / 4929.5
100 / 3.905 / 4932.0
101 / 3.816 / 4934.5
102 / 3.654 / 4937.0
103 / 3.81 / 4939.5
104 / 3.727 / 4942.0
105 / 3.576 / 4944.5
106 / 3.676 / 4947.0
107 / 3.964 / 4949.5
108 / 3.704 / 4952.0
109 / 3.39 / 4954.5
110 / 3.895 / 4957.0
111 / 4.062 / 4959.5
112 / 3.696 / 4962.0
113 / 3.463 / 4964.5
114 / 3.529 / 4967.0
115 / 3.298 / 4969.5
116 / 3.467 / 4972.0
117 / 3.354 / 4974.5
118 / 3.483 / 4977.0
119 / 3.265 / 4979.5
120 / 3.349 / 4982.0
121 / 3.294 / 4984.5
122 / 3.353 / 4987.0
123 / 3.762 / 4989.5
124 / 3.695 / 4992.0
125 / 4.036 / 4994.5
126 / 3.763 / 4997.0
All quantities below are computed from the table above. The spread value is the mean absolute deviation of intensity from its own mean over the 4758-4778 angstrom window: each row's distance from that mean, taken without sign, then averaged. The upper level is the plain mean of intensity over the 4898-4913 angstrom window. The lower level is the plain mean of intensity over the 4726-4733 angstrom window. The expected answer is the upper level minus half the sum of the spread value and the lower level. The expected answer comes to 2.3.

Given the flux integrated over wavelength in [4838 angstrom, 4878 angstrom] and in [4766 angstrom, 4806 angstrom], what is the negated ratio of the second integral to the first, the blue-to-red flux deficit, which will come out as -0.71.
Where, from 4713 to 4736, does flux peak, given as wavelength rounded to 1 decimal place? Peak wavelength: 4719.5 angstrom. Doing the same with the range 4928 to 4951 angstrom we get 4949.5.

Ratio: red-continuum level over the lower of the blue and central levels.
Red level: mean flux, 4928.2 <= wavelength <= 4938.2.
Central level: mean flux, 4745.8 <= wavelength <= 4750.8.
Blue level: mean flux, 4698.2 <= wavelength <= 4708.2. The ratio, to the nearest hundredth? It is 1.05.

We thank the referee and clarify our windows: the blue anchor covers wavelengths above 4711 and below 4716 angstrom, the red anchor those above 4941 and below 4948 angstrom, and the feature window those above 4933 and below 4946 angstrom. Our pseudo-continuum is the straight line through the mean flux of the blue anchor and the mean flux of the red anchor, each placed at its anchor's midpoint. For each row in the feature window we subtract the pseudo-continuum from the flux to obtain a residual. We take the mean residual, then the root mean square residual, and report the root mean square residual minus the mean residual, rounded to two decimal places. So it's 0.05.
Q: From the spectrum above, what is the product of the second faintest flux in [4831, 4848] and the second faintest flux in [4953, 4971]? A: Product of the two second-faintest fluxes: 16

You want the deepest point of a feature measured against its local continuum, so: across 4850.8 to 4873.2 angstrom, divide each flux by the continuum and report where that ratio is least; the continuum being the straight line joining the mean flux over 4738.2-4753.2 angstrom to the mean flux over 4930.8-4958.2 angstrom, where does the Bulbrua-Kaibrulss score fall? 4852.0 angstrom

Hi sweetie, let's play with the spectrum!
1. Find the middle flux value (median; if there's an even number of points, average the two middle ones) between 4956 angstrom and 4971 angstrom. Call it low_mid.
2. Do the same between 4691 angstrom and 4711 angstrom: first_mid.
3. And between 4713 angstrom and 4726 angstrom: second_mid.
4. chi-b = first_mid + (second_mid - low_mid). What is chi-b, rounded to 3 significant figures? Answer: 3.71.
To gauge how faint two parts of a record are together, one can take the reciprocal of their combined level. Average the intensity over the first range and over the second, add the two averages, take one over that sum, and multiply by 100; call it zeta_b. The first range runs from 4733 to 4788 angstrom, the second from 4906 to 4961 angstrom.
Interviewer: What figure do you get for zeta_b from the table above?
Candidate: 13.6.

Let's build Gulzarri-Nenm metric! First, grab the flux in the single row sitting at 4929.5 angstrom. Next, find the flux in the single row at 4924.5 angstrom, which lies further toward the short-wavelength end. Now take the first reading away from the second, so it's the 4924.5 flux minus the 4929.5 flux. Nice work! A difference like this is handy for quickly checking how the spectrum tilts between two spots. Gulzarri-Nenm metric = 0.1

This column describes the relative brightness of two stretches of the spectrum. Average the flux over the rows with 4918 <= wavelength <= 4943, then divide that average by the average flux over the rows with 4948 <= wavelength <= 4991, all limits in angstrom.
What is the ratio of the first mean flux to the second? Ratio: 1.05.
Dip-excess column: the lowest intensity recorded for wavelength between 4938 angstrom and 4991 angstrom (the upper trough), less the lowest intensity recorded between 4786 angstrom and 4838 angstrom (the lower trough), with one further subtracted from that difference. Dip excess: -1.32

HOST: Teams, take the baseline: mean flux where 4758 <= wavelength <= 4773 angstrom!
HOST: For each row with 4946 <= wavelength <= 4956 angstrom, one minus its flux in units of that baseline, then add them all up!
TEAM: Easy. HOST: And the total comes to -0.25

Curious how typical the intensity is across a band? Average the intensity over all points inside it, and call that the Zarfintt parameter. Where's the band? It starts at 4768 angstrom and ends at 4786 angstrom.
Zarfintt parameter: 3.6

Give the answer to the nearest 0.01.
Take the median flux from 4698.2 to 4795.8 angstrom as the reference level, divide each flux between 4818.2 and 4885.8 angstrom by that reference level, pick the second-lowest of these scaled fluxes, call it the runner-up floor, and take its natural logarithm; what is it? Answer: 0.12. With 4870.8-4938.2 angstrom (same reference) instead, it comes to 0.00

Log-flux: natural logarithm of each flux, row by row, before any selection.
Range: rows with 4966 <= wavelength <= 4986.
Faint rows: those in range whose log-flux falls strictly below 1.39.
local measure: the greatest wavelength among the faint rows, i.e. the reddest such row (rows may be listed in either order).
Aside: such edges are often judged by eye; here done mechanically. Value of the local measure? 4984.5 angstrom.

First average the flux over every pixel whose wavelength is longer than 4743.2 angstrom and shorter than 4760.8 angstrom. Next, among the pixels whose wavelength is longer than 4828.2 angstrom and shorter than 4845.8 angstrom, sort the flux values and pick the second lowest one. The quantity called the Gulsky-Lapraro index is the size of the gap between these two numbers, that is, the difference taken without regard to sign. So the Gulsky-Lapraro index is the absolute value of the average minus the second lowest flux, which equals 1.0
